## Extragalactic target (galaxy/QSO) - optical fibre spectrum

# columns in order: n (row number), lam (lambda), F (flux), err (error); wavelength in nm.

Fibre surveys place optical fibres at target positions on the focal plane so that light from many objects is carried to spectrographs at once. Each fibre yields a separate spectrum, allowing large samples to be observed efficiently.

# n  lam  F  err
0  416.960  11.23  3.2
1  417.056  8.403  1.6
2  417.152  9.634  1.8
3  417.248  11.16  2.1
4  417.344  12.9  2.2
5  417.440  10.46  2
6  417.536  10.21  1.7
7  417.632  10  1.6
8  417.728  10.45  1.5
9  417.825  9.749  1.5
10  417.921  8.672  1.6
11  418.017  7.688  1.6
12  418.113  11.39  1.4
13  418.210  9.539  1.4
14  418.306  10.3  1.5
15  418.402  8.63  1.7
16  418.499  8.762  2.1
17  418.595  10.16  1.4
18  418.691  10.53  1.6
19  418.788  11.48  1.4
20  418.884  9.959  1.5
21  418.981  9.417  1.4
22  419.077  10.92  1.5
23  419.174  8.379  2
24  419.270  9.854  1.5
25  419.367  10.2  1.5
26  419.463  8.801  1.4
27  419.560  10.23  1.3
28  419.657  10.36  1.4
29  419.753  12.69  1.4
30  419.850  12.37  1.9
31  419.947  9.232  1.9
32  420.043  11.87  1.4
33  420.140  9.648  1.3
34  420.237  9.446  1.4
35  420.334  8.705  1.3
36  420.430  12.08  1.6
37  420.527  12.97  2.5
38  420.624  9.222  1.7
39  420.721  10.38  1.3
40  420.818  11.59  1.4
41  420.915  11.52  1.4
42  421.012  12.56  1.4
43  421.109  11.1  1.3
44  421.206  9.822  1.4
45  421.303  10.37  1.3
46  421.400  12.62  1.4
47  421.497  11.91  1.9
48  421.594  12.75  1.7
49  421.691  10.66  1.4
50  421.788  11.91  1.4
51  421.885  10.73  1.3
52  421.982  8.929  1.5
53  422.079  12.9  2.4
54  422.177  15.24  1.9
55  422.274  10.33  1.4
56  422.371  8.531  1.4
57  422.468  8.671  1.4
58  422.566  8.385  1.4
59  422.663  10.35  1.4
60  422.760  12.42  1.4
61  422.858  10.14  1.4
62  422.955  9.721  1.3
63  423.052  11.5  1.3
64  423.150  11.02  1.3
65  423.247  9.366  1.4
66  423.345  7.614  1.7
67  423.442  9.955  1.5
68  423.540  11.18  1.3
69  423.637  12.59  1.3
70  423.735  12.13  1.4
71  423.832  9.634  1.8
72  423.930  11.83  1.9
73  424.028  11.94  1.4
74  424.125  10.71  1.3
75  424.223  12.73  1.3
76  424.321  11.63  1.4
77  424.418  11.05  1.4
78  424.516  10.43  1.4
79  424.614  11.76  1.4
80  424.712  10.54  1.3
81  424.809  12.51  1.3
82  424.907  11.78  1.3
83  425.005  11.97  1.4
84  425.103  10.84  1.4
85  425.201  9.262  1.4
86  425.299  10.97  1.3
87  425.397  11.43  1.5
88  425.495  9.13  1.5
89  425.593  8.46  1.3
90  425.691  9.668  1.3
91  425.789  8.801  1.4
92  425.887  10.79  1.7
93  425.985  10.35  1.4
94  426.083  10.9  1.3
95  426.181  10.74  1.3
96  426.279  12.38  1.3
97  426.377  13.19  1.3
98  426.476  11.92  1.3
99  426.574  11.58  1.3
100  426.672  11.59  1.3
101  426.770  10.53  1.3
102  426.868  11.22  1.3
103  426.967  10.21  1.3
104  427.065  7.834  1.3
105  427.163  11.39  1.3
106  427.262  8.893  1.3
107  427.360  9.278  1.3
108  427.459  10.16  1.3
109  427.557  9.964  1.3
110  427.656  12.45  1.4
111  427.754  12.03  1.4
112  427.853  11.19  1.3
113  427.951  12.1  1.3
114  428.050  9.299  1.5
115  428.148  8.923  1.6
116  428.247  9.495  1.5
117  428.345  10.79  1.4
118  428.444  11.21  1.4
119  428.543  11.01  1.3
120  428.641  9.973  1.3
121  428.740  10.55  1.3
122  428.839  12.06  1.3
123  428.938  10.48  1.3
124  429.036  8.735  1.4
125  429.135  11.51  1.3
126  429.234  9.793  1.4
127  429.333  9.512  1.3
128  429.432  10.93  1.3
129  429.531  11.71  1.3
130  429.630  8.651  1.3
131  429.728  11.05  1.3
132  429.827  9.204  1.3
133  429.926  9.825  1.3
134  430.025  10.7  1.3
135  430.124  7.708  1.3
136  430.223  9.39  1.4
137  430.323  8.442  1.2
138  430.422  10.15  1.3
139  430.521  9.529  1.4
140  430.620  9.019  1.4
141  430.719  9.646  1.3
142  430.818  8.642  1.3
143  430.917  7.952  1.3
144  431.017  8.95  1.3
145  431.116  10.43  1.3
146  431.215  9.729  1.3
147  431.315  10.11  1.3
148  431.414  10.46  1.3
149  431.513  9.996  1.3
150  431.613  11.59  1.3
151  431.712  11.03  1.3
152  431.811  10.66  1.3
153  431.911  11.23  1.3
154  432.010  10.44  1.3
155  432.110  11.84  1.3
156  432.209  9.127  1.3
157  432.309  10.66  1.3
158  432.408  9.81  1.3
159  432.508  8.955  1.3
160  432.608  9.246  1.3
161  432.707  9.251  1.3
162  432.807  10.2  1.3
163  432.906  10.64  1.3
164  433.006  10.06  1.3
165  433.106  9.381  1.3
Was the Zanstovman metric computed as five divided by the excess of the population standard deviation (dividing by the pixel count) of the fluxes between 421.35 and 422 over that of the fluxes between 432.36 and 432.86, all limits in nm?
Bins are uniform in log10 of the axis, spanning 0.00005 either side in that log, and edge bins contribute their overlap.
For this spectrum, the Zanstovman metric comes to 6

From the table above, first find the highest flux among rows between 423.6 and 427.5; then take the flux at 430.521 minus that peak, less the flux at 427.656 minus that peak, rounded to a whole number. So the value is -3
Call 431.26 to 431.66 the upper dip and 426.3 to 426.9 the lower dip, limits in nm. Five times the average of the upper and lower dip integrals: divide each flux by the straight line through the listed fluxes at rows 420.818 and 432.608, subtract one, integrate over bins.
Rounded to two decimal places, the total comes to 0.29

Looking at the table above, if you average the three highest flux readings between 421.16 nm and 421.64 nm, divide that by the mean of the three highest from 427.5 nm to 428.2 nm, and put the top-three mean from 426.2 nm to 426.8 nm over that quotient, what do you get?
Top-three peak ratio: 12.3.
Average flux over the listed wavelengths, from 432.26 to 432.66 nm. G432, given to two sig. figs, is 9.7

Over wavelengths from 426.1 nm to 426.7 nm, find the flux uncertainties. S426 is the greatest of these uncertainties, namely 1.30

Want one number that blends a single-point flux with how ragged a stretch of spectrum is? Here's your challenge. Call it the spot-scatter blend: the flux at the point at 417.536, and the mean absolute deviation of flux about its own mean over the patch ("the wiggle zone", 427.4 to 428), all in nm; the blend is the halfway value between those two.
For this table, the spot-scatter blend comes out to 5.5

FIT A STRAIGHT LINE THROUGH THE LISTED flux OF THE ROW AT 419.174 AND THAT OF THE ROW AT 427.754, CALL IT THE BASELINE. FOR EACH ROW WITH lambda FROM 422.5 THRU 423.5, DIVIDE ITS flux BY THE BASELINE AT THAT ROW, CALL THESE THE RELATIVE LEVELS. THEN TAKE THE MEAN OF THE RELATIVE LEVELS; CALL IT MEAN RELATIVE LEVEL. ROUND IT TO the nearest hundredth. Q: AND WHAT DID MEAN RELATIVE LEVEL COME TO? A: 1.00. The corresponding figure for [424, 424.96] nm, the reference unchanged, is 1.08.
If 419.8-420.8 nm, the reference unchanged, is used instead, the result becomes 1.20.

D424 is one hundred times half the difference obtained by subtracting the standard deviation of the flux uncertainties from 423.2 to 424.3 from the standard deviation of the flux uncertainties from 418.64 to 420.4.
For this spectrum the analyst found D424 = 0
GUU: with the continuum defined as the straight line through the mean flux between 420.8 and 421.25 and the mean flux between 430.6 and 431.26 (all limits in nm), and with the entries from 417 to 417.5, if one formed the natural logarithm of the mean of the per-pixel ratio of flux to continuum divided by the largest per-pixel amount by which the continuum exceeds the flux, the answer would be -1.5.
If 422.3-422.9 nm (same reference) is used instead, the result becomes -1.1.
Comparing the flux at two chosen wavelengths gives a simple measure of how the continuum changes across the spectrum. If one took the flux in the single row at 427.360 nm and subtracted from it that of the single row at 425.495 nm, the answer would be 0.1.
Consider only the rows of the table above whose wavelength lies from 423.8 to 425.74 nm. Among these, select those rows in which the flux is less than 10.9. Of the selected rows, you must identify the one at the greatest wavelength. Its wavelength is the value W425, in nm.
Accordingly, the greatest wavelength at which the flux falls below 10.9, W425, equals 425.691 nm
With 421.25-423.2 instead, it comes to 422.955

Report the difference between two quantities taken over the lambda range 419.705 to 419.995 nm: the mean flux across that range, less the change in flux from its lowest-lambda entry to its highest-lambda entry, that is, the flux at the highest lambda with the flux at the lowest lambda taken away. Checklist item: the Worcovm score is 14.9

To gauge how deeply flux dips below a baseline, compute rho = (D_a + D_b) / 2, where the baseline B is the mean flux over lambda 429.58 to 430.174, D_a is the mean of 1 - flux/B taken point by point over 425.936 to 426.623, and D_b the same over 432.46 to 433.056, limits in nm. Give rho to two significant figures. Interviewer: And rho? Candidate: -0.12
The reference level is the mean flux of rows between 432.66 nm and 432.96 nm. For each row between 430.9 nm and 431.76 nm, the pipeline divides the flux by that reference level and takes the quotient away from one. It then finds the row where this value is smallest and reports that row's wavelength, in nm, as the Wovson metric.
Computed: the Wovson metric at 431.613 nm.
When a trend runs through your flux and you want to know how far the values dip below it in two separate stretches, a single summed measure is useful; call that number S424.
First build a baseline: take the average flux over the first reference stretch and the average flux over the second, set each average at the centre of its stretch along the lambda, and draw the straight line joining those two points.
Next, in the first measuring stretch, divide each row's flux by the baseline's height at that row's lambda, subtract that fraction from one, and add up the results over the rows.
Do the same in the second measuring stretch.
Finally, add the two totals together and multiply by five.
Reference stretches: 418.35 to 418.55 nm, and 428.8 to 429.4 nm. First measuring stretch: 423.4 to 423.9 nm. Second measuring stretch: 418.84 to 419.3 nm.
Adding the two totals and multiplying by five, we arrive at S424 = -7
